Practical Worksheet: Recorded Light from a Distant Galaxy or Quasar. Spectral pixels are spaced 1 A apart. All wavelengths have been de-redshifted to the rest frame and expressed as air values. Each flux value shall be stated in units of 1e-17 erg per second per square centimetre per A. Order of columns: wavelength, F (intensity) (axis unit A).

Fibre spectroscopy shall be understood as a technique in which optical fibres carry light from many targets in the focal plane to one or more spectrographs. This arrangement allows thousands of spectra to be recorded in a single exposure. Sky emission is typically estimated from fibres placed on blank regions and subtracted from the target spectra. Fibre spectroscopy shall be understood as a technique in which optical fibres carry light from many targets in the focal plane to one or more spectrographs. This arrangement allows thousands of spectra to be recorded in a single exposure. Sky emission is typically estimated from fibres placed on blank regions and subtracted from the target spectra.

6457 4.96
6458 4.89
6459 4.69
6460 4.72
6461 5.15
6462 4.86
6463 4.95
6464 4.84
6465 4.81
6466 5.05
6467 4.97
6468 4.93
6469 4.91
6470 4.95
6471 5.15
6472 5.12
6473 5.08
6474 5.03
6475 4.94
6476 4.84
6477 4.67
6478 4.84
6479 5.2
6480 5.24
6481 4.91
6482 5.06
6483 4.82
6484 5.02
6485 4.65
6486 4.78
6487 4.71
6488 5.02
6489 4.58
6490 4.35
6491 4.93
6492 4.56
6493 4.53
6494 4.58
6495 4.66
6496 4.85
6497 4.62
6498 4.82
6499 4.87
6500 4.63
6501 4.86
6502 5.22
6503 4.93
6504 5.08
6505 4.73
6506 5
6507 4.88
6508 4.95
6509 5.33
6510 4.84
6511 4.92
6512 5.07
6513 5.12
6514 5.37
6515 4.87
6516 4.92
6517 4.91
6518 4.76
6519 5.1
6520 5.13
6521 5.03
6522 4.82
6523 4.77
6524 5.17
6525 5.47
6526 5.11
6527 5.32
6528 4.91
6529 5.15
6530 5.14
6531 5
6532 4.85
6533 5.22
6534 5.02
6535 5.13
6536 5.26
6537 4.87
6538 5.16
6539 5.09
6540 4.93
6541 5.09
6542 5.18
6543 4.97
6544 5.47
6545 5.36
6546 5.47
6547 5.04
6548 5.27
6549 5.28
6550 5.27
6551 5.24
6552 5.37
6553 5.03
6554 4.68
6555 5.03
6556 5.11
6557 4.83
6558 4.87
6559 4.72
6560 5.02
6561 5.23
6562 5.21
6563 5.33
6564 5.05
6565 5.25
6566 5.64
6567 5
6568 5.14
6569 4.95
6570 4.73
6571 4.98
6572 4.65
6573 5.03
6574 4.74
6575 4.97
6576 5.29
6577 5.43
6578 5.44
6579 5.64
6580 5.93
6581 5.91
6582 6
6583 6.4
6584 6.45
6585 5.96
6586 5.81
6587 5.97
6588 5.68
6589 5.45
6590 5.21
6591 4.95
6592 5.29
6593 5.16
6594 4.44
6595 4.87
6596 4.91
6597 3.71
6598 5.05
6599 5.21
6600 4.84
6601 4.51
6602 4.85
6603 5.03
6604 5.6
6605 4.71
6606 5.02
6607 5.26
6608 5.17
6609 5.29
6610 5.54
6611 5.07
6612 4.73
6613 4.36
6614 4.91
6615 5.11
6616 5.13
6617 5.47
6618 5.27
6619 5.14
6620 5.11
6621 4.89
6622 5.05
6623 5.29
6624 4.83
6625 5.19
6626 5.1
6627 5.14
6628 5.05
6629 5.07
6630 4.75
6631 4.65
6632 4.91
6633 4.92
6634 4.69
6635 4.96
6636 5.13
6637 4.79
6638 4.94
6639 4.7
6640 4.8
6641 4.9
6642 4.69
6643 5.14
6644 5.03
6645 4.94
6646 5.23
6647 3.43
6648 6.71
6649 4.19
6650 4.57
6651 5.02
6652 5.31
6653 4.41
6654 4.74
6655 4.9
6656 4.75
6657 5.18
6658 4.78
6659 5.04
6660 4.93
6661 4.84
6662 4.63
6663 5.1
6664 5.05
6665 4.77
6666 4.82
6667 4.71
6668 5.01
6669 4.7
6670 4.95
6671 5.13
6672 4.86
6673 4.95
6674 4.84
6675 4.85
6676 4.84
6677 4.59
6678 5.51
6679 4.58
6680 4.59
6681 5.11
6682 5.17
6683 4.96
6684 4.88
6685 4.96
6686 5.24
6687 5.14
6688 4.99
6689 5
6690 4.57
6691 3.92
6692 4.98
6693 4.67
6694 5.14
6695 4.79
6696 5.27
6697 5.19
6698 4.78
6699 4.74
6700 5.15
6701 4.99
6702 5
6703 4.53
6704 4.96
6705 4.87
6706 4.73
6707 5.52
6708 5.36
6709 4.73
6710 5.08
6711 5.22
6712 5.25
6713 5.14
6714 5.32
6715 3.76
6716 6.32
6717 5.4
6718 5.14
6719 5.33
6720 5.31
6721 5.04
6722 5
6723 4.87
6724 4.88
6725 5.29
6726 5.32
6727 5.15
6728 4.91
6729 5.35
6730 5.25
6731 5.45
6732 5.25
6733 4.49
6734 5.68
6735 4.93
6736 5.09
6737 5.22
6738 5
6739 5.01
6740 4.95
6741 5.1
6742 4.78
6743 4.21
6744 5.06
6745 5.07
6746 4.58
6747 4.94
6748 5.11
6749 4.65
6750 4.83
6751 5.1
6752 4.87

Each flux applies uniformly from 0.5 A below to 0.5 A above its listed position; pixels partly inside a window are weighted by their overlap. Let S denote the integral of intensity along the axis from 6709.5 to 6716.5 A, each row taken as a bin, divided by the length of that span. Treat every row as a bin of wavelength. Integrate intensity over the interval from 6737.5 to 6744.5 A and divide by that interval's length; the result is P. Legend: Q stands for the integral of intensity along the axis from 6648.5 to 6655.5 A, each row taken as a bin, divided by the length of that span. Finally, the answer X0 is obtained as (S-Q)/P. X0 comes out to 0.09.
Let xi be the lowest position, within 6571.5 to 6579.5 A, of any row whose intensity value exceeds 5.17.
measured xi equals 6576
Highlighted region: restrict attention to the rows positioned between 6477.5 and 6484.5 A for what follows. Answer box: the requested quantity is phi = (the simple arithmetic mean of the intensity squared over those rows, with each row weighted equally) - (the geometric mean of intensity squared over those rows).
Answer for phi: 0.05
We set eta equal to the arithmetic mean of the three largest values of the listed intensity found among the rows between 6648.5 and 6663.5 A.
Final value 5.2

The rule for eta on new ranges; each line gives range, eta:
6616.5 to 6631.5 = 5.3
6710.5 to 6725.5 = 5.7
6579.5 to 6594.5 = 6.3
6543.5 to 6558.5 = 5.4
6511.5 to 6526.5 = 5.3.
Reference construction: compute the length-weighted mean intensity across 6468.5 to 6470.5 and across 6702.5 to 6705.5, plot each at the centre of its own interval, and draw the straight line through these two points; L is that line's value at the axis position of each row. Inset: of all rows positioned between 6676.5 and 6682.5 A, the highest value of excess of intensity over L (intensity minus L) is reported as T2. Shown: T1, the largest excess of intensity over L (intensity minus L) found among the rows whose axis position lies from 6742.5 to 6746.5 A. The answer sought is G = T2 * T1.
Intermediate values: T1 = 0.3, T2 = 0.7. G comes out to 0.2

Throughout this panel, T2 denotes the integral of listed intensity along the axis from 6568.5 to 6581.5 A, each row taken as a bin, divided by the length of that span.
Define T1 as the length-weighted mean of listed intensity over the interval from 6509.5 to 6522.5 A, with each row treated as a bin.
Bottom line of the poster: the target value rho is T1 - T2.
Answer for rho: -0.22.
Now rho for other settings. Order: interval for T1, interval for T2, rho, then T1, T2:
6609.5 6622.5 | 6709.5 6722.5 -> -0.12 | 5.06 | 5.2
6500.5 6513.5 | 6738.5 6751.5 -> 0.12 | 4.99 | 4.9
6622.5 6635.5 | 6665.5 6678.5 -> 0.06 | 4.97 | 4.9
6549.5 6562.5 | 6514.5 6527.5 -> 0.02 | 5.05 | 5.0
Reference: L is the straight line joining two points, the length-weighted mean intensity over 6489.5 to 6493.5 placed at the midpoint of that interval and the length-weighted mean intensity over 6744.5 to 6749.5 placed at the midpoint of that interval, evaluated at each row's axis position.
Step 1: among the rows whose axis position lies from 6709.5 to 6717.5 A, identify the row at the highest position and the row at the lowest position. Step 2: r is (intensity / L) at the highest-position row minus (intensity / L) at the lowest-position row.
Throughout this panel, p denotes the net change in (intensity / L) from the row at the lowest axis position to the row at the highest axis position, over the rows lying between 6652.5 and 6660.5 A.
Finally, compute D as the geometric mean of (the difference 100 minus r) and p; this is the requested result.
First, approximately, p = 0.11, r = 0.06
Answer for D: 3.3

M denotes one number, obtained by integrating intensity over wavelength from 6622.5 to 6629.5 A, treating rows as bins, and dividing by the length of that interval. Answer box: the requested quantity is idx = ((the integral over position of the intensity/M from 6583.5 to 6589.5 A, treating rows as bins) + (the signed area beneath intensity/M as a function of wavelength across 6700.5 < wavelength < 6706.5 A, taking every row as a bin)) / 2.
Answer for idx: 6.32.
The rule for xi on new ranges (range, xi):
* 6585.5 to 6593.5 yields 6586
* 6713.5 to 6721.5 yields 6714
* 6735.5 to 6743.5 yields 6737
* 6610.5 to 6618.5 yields 6617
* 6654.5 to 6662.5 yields 6657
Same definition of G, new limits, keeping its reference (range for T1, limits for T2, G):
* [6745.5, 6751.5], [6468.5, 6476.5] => 0.1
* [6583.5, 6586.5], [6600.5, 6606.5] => 1.2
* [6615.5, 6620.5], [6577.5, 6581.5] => 0.7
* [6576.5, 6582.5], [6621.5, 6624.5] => 0.5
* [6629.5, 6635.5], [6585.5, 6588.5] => 0.1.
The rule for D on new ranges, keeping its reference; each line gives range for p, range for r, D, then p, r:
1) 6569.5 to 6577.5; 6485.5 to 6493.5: 3.8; 0.15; -0.06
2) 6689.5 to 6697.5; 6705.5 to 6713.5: 3.6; 0.13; 0.08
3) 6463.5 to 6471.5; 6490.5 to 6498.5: 2.6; 0.07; -0.03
